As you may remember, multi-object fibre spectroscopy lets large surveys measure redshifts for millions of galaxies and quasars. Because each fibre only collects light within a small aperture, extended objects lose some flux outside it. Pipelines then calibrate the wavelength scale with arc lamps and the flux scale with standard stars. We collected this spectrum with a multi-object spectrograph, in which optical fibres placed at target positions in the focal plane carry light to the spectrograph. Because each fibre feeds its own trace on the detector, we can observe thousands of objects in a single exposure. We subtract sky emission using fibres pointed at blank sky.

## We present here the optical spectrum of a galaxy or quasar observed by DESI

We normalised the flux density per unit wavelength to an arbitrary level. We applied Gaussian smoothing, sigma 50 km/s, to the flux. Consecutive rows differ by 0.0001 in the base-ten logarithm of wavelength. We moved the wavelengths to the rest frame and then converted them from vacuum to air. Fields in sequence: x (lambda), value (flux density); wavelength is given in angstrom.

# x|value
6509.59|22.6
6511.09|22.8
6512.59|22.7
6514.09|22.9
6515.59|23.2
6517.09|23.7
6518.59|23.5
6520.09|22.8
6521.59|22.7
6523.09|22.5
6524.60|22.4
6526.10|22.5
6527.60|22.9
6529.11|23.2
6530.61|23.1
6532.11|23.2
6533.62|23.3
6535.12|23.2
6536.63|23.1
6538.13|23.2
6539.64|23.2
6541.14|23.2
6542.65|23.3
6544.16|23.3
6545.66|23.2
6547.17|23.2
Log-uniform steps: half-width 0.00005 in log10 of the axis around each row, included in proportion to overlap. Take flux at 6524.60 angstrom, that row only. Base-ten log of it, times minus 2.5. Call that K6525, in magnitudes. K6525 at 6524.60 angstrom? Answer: -3.38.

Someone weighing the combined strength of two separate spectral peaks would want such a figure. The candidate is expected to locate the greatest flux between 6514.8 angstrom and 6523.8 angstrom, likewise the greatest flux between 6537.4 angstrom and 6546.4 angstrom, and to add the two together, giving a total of 47.0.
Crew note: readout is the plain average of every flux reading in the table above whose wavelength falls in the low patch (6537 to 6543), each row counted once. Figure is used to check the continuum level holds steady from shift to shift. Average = 23.22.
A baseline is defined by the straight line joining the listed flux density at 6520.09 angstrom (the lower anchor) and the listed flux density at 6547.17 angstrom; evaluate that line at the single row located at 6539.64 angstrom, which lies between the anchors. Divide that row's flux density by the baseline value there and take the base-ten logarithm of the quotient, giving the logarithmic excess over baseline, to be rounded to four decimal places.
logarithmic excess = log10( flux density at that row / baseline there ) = 0.0021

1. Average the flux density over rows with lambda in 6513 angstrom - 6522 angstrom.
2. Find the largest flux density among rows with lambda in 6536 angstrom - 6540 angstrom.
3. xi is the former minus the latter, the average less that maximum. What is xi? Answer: -0.1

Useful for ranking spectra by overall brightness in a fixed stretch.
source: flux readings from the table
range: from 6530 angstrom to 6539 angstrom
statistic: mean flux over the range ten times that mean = 231.8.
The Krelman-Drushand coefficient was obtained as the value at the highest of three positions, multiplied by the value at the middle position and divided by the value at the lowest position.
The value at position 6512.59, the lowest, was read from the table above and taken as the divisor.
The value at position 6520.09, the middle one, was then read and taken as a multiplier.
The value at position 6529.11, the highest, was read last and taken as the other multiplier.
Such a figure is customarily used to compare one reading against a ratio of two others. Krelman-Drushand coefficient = 23.30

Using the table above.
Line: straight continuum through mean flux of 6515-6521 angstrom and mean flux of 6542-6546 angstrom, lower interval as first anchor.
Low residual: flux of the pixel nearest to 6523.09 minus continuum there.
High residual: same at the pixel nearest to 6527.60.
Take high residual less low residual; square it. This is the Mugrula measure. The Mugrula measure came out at 0.16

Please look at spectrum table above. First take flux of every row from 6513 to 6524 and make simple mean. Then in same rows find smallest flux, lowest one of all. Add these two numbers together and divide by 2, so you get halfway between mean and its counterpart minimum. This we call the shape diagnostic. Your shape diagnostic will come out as 22.8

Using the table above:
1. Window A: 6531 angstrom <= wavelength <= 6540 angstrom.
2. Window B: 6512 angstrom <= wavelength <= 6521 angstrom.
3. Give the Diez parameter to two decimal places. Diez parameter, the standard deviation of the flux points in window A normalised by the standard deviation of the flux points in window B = 0.16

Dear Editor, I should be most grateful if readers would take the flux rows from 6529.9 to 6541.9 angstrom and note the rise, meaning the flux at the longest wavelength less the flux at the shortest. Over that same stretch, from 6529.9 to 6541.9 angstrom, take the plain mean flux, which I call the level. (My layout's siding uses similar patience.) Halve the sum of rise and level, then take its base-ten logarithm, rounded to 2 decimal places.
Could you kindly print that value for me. 1.07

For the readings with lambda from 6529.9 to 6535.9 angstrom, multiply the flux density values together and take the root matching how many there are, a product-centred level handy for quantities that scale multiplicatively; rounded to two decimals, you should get 23.20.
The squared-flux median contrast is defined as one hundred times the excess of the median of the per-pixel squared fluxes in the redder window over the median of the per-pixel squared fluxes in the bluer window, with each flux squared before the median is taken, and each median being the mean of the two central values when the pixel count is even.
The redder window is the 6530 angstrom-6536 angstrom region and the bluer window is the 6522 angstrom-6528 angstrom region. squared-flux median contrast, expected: 3199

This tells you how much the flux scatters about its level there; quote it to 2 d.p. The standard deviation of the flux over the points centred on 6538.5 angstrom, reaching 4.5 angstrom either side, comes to 0.06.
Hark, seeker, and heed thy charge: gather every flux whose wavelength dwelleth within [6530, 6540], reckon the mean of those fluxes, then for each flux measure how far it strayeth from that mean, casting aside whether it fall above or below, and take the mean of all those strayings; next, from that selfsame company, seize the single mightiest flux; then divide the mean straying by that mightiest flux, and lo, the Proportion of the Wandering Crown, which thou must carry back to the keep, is 0.0021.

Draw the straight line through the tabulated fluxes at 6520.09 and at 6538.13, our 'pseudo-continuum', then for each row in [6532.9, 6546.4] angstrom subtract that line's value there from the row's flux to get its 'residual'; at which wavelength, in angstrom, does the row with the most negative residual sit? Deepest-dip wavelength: 6545.66 angstrom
